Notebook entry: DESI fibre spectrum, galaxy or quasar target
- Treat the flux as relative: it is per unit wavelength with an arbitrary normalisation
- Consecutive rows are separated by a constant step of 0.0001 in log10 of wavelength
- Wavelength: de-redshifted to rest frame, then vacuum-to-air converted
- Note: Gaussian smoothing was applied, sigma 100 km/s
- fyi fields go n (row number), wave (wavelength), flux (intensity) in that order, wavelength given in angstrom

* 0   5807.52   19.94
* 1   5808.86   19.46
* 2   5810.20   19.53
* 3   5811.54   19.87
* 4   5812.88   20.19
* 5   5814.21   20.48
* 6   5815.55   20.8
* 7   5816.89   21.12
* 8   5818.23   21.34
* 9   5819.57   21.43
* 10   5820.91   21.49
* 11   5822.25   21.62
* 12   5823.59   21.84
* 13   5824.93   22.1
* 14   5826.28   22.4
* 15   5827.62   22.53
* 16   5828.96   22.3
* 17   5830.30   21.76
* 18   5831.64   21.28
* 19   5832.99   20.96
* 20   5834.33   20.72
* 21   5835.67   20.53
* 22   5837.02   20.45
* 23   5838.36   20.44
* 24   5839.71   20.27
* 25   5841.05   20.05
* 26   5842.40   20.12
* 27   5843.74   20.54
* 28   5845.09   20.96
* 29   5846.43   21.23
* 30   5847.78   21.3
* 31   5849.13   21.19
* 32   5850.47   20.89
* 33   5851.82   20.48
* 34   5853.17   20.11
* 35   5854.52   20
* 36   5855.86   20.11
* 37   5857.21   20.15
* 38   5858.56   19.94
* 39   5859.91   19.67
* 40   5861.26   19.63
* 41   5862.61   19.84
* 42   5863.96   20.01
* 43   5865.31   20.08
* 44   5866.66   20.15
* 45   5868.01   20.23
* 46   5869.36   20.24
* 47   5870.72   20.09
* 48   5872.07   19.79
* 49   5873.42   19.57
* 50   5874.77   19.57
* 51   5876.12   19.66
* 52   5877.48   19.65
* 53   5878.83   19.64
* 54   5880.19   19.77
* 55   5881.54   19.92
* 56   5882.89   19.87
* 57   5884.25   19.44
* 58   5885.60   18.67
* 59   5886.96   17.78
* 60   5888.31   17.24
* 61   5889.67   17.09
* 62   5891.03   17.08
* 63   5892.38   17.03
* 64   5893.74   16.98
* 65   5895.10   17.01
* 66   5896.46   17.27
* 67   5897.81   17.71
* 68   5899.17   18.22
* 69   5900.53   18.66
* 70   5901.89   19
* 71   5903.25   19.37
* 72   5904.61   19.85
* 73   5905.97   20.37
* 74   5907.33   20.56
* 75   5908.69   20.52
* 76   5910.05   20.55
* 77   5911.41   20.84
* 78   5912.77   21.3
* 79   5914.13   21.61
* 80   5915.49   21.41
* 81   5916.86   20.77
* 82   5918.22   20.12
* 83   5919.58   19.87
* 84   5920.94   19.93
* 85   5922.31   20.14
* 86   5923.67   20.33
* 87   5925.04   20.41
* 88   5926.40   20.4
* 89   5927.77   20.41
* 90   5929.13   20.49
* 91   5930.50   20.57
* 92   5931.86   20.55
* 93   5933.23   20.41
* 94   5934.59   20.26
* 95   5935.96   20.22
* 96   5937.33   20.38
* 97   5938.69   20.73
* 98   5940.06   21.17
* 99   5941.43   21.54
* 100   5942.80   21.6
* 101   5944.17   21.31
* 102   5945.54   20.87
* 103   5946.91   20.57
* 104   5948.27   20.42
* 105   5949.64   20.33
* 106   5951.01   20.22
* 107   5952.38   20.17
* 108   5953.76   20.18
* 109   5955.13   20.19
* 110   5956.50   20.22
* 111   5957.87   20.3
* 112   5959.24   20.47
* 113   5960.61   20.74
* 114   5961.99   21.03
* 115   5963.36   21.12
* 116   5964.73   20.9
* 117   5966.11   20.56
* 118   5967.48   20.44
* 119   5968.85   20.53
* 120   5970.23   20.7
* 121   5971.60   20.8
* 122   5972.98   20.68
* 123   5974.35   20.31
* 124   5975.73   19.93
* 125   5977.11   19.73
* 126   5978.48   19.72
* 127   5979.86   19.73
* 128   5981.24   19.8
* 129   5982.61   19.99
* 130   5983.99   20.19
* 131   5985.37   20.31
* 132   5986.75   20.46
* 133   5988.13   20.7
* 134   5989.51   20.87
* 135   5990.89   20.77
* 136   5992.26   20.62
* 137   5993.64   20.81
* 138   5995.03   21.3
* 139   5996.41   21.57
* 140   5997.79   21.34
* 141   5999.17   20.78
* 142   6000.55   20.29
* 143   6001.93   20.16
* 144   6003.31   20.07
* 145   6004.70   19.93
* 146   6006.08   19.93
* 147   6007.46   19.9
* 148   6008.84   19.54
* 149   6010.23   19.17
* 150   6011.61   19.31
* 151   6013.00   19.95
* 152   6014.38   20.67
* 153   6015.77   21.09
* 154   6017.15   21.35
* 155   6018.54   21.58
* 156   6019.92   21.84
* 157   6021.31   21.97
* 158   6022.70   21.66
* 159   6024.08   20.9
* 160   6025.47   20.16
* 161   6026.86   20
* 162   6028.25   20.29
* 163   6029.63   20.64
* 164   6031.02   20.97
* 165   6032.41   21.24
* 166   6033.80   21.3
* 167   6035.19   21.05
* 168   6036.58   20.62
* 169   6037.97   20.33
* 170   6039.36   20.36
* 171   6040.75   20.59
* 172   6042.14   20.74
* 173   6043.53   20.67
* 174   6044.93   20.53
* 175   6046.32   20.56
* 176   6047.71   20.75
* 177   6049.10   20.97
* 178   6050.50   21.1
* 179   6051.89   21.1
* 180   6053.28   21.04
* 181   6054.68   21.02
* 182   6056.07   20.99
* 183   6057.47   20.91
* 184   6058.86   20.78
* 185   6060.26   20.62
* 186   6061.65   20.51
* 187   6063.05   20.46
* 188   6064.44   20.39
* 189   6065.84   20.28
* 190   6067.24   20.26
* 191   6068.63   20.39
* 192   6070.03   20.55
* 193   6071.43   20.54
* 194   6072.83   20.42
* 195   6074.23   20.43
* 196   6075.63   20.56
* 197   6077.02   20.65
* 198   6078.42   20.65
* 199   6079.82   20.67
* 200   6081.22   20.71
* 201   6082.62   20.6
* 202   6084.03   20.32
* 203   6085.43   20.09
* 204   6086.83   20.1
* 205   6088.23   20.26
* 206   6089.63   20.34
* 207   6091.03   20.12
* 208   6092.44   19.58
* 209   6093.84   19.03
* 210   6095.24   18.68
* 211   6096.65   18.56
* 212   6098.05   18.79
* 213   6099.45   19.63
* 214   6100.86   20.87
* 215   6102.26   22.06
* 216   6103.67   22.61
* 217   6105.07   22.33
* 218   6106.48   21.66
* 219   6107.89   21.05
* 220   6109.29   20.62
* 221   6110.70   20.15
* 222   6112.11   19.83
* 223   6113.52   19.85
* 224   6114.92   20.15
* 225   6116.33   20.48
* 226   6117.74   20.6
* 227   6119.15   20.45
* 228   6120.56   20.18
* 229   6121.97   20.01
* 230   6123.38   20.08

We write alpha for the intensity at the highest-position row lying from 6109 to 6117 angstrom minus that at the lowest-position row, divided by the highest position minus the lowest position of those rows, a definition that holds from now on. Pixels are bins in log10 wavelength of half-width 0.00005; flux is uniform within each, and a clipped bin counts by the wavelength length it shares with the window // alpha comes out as -0.02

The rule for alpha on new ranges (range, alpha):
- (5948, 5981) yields -0.02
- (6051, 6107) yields 0.01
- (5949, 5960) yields 0.01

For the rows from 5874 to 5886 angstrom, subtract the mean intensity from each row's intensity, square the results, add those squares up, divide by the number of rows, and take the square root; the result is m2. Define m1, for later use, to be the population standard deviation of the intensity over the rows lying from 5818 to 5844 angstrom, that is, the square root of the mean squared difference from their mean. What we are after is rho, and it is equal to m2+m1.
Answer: 1.1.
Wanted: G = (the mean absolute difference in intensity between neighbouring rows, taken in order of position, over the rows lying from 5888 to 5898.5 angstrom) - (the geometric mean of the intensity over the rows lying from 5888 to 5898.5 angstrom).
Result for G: -17.0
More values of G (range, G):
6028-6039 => -20.5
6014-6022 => -21.2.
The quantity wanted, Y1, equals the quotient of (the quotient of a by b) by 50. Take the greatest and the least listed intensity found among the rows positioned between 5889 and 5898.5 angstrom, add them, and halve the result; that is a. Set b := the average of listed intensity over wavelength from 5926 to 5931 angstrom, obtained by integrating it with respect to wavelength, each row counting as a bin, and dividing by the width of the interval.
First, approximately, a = 17.3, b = 20.4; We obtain 0.0170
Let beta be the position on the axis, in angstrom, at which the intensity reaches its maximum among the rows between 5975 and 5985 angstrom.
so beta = 5983.99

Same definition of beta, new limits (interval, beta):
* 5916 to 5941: 5940.06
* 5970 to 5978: 5971.60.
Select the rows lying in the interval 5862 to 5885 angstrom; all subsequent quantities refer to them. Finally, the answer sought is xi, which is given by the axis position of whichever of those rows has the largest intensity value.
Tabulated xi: 5869.36 angstrom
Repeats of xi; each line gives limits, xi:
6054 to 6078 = 6054.68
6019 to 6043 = 6021.31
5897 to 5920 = 5914.13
